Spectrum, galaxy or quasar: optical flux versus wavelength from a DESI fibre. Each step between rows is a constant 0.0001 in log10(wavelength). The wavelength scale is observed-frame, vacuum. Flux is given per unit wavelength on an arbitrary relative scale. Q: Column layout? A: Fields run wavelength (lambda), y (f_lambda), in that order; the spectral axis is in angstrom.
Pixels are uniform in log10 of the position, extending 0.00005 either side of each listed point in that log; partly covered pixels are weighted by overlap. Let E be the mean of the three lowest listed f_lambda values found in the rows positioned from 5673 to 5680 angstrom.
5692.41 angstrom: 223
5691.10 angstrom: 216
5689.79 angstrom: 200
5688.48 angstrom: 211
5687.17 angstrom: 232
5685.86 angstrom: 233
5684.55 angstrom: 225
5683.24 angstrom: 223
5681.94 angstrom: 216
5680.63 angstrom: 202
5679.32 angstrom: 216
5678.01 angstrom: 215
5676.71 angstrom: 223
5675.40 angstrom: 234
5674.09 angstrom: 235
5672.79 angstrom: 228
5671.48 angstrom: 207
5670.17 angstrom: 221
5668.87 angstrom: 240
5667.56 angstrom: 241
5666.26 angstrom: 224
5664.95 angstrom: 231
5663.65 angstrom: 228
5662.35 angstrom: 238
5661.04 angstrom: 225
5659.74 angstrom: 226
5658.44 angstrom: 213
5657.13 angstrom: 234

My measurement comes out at 218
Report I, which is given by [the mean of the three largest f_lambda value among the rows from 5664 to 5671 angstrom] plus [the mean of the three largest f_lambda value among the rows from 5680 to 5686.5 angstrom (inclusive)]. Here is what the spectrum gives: 464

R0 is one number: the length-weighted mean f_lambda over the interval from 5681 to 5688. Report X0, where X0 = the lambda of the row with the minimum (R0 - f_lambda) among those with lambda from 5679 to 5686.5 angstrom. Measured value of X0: 5685.86 angstrom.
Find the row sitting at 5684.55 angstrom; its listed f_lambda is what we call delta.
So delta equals 225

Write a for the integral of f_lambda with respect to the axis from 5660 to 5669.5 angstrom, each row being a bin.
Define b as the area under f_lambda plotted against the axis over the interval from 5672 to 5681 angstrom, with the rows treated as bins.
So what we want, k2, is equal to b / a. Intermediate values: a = 2205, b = 2000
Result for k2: 0.91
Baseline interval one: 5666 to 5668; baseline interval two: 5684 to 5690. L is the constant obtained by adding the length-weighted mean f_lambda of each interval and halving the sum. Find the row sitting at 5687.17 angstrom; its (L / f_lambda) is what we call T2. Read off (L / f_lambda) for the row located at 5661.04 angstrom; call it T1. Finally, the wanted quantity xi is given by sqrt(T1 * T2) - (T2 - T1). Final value 1.03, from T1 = 1.012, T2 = 0.98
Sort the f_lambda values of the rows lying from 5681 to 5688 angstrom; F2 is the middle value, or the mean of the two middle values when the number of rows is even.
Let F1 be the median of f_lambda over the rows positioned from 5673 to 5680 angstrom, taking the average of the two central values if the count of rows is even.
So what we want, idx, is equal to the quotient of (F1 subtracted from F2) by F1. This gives 0.009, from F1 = 223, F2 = 225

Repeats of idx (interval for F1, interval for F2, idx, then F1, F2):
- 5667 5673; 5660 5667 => 0.000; 228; 228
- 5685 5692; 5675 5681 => 0.000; 216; 216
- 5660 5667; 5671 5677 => 0.000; 228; 228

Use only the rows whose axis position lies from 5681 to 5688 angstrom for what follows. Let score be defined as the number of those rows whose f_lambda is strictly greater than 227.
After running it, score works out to 2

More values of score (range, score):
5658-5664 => 2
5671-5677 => 3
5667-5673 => 3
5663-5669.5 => 4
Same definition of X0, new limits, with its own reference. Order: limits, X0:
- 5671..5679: 5674.09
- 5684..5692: 5685.86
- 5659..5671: 5667.56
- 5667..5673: 5667.56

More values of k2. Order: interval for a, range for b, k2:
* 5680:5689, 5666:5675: 1.04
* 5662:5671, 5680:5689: 0.95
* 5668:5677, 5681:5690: 0.97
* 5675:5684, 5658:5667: 1.04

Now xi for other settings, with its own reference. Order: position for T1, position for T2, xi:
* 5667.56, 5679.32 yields 0.89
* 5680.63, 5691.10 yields 1.16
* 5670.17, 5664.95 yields 1.05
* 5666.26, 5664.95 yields 1.03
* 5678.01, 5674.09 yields 1.10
